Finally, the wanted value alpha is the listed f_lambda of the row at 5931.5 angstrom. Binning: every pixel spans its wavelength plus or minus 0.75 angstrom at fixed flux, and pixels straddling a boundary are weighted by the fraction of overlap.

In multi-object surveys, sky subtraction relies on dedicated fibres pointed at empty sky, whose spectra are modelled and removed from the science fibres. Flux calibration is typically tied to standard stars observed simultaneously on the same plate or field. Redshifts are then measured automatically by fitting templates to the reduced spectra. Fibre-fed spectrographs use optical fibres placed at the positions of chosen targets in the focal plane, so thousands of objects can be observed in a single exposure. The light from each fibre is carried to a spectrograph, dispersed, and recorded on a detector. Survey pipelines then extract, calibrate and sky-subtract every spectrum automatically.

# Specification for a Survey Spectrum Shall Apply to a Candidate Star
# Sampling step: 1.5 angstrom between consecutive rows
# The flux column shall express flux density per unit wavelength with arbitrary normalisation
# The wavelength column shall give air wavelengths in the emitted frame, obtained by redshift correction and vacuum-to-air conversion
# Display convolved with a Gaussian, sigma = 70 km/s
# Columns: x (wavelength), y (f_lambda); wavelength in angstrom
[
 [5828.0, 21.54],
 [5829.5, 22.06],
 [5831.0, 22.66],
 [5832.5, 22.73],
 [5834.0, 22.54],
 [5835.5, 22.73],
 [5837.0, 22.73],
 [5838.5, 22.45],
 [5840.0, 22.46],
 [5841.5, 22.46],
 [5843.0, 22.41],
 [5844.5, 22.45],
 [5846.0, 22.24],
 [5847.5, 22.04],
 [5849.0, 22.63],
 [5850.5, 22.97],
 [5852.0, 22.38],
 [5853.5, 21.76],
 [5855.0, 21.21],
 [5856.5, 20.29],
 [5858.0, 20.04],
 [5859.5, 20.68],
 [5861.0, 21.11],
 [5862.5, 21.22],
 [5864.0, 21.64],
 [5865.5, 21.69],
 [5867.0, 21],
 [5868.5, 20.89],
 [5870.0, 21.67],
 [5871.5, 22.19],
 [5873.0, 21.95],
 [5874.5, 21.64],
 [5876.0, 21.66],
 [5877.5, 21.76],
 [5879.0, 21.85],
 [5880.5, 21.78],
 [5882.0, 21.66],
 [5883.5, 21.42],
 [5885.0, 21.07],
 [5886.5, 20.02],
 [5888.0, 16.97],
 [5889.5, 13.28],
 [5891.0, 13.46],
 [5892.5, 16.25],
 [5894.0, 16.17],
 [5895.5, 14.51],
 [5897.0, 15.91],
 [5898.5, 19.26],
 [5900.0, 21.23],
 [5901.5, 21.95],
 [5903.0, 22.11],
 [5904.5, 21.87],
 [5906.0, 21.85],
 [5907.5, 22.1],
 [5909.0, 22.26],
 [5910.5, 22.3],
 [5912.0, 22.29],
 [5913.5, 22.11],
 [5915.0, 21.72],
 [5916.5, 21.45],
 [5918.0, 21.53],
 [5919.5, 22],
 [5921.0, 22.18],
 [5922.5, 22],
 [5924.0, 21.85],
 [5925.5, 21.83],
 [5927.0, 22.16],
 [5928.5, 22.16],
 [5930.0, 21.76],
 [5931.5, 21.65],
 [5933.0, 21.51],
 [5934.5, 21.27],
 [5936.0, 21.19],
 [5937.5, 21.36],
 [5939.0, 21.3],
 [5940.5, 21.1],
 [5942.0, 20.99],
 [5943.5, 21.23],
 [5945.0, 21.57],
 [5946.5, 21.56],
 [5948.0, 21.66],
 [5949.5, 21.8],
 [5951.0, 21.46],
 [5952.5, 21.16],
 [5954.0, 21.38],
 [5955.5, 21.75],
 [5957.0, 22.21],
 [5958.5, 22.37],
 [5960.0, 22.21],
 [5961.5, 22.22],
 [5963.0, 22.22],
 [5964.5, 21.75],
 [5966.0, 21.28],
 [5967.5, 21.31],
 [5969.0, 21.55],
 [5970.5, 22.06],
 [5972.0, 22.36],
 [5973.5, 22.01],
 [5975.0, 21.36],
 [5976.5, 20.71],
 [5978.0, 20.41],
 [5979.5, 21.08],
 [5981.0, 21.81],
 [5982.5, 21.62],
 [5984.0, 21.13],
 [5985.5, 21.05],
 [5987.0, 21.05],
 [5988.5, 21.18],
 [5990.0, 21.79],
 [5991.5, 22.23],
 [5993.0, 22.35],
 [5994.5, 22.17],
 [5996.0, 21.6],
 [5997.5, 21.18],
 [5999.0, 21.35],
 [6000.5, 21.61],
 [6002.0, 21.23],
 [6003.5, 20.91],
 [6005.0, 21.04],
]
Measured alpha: 21.65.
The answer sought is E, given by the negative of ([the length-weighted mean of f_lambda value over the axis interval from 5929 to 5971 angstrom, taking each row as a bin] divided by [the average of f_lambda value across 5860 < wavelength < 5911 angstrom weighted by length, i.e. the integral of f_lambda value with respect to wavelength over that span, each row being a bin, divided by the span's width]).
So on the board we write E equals -1.068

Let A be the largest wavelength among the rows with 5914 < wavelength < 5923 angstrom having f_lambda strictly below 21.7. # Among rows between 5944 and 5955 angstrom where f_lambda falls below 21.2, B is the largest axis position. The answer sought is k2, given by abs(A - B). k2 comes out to 34.5 angstrom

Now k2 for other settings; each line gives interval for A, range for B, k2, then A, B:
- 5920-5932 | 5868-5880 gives 63.0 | 5931.5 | 5868.5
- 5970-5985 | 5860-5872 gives 115.5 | 5984.0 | 5868.5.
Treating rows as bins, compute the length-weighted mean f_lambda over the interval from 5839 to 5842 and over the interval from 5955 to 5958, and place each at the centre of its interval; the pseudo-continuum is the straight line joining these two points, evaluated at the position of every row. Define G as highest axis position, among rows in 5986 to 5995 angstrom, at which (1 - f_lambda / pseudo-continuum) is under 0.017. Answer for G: 5994.5 angstrom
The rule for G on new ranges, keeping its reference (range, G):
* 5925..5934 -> 5930.0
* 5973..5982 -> 5981.0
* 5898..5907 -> 5906.0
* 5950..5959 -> 5958.5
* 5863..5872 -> 5871.5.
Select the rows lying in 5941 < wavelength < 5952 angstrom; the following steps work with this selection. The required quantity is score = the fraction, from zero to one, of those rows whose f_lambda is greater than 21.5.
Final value 0.6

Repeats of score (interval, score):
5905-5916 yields 1.0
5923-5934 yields 1.0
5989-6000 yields 0.7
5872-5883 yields 1.0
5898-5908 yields 0.7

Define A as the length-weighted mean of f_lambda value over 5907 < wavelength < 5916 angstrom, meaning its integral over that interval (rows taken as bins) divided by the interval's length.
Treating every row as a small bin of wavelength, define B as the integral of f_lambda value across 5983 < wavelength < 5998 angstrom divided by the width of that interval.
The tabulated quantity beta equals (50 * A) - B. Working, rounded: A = 22.1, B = 21.6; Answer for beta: 1084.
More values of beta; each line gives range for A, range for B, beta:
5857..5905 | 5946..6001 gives 978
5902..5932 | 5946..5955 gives 1077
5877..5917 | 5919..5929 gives 974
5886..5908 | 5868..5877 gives 898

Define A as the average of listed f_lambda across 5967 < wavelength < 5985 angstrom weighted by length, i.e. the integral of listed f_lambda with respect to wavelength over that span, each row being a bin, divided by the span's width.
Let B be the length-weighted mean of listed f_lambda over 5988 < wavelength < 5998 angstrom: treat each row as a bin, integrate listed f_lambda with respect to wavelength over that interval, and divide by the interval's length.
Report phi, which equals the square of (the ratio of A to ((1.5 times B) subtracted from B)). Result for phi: 3.87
